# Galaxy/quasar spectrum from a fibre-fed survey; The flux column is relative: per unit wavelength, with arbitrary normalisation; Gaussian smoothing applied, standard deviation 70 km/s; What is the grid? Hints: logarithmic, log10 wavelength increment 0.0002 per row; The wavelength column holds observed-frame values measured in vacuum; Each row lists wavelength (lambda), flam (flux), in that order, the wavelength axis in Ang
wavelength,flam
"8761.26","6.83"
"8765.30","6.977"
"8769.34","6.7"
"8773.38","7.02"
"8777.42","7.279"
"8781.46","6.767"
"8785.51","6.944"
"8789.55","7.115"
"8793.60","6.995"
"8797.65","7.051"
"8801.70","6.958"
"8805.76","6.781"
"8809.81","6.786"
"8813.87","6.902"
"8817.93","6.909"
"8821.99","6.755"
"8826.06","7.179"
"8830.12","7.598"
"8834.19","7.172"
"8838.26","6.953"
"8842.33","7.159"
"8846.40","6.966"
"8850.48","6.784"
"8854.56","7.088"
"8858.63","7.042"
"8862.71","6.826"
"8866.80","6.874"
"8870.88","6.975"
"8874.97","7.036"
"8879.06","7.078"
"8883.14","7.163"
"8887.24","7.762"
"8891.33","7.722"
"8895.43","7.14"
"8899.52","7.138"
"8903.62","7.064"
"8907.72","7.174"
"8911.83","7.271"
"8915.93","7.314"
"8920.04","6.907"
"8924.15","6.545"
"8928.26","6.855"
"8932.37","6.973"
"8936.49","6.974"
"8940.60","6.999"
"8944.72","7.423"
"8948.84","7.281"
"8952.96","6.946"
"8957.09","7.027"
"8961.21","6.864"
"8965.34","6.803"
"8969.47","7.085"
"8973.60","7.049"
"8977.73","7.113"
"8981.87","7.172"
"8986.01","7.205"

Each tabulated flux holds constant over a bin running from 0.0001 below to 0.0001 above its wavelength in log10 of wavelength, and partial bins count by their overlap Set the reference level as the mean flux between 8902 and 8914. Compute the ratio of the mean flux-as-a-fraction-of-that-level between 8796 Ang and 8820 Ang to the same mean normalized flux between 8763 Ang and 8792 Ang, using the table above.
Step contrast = 0.99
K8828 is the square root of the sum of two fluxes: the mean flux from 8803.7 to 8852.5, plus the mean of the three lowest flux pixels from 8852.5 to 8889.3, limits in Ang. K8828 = 3.73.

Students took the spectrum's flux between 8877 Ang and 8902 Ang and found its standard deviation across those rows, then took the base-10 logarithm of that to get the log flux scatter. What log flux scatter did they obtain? -0.5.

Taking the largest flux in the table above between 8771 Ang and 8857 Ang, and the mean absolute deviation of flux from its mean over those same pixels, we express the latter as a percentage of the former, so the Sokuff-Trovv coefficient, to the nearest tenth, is 2.0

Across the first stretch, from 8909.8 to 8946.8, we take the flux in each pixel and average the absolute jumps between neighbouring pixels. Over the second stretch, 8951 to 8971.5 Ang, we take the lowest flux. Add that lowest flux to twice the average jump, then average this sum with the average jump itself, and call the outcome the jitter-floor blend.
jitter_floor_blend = 3.72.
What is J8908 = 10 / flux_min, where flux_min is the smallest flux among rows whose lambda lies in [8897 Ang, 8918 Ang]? 1.42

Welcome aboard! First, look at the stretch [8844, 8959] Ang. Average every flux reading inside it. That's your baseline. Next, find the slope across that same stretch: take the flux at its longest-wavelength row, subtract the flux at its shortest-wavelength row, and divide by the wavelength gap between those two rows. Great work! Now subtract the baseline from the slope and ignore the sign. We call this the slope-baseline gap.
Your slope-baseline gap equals 7.08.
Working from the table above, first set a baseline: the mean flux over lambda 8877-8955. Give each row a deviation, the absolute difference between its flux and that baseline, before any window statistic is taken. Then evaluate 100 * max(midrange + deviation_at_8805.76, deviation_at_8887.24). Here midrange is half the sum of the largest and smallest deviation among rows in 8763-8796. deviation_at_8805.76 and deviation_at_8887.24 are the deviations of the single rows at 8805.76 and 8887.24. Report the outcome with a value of 62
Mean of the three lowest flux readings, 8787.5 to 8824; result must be 6.77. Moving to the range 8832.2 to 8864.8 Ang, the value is 6.85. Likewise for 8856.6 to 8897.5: 6.89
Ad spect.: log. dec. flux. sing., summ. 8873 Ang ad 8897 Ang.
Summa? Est 5.2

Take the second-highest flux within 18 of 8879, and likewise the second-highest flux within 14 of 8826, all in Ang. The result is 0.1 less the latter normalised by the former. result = -0.830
